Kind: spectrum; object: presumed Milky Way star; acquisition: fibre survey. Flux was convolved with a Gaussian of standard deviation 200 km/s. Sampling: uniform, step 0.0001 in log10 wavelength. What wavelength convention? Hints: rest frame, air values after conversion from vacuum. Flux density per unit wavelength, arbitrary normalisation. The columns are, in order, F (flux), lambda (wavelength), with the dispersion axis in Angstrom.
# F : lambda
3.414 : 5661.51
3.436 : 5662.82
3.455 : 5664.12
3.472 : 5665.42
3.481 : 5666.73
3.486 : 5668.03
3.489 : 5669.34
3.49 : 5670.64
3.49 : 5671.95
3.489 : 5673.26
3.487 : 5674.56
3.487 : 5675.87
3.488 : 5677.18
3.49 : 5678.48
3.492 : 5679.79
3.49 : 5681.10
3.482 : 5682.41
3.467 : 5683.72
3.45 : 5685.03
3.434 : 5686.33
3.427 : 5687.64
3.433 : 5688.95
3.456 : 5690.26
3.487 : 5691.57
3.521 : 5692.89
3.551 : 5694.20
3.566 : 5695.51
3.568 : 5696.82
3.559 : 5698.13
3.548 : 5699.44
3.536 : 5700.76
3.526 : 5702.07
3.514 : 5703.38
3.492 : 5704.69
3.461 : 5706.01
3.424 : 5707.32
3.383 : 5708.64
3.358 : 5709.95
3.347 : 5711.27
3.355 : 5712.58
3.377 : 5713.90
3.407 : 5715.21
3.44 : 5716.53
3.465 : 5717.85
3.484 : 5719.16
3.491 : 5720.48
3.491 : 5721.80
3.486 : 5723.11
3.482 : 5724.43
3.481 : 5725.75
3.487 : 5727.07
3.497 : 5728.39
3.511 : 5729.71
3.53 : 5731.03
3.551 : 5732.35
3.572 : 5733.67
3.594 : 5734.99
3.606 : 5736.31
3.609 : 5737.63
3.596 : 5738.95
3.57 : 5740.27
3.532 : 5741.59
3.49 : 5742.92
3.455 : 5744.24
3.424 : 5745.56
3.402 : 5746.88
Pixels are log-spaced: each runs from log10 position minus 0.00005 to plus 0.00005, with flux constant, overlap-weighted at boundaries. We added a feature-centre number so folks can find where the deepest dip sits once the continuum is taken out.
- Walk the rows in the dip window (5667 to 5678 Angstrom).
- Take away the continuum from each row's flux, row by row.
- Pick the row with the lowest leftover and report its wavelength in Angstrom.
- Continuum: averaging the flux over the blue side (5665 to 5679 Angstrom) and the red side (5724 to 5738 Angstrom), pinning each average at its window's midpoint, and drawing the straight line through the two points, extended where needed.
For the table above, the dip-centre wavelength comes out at 5677.18 Angstrom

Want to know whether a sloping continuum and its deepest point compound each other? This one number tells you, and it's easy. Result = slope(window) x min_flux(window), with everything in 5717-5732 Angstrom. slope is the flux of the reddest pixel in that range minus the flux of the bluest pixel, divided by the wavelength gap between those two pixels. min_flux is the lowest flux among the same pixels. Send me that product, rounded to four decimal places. 0.0171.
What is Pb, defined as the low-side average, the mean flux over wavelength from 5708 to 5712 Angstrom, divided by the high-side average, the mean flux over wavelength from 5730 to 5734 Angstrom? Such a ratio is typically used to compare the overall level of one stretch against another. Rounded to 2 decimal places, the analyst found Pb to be 0.95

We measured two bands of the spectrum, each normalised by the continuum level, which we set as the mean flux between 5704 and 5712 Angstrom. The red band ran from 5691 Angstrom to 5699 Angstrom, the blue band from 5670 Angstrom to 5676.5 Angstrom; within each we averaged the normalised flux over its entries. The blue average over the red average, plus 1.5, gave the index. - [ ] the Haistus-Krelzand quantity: 2.48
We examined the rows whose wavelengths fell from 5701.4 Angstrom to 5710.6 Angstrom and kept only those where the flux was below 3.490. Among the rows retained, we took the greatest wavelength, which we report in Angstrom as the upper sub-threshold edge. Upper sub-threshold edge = 5709.95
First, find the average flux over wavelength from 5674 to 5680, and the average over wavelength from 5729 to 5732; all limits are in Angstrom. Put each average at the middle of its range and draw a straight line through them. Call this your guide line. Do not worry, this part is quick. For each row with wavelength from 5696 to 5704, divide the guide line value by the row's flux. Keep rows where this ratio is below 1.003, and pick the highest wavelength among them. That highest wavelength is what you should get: 5703.38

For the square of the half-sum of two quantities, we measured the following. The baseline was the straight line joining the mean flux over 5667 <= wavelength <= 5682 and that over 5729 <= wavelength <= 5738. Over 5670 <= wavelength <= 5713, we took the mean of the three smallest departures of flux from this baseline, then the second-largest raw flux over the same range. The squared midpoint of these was 2.86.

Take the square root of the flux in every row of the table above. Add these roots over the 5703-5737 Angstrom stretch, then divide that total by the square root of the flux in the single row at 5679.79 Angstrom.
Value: 25.9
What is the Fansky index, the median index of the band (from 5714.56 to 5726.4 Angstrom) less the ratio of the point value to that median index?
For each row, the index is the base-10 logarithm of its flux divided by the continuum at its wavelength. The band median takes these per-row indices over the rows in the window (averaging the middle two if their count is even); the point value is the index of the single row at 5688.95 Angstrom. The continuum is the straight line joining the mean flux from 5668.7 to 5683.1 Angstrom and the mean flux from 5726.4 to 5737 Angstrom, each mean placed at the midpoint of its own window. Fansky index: -1.3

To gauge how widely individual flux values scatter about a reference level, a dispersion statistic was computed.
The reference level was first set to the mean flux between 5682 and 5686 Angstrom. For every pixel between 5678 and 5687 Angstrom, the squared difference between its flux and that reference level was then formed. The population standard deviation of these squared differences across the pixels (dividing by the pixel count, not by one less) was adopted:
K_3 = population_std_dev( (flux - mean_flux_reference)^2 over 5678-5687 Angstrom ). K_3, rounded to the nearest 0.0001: 0.0003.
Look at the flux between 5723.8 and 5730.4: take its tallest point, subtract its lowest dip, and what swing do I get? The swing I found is 0.030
